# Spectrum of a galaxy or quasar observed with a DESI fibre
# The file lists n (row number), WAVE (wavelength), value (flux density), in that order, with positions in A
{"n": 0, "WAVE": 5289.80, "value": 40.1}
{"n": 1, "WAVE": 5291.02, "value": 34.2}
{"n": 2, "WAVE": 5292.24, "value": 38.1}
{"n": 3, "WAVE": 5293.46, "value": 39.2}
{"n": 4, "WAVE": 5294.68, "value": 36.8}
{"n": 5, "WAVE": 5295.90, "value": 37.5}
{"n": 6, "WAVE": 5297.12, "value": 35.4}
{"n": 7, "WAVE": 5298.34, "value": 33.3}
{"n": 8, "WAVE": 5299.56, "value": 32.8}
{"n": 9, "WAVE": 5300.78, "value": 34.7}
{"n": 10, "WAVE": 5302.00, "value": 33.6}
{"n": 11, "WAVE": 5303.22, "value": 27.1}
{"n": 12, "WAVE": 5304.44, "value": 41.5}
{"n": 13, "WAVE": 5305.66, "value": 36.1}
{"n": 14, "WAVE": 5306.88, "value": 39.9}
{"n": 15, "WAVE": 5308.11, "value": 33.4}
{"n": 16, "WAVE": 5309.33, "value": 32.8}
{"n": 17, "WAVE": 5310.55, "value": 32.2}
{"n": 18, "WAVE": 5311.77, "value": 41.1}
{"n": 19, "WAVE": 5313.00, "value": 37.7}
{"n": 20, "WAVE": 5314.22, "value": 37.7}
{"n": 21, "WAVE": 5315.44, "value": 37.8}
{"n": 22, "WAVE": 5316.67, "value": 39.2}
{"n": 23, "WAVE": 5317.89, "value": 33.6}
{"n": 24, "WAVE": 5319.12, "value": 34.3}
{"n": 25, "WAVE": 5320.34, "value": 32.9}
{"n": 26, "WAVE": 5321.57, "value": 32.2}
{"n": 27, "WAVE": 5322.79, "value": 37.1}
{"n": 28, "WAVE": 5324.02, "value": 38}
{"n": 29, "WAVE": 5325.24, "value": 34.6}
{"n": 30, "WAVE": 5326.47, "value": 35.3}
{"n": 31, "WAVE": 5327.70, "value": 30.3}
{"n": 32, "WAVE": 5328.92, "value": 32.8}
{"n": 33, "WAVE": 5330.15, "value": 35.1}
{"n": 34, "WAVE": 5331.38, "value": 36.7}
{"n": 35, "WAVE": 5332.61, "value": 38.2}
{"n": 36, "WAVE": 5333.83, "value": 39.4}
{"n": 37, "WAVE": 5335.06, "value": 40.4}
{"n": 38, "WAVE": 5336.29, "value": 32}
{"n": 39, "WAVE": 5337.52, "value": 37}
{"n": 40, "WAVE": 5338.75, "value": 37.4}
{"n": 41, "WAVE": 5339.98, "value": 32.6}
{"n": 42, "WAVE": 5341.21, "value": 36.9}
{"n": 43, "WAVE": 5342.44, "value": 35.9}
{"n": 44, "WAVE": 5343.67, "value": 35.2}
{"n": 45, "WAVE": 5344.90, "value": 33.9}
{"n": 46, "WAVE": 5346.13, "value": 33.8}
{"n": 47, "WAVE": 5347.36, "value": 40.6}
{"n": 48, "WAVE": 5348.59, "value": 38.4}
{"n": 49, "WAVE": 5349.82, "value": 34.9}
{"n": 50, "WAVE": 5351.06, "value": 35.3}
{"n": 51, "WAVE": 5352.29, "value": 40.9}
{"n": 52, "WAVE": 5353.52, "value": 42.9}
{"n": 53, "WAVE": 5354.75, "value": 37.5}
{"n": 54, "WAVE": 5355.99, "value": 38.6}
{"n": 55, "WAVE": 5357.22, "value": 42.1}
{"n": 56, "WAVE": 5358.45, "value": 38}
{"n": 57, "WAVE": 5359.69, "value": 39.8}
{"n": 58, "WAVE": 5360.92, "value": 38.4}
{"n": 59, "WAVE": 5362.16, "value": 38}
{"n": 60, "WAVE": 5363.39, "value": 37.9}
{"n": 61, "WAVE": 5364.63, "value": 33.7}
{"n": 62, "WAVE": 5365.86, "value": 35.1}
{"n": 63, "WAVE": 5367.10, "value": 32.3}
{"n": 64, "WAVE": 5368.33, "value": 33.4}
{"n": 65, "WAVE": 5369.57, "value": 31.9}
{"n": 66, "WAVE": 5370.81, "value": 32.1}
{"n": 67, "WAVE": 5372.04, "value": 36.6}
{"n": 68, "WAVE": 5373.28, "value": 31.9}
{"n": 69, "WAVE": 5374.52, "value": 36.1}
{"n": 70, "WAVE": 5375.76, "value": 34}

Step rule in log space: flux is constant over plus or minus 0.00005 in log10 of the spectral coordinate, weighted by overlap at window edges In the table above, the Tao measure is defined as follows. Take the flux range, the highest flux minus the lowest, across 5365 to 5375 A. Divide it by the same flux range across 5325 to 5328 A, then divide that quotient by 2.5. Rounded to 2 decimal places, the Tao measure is 0.38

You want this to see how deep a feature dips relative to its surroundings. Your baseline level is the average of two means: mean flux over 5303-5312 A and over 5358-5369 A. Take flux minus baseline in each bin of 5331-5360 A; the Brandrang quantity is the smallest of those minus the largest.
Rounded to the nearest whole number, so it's -11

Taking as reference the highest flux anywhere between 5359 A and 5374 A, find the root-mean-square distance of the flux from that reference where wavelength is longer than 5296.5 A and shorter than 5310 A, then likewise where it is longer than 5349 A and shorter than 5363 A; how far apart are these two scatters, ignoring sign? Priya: 3.7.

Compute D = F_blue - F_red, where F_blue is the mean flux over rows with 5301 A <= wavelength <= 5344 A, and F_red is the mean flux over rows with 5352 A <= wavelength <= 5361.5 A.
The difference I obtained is -4.1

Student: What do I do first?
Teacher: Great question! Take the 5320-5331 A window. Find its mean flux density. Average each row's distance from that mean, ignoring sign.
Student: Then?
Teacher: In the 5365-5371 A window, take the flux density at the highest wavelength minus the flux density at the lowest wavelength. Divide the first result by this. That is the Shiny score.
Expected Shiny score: -0.7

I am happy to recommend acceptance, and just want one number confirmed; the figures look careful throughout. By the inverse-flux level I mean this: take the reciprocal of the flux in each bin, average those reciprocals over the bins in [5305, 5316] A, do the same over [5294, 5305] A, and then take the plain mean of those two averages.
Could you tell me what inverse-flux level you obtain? 0.0283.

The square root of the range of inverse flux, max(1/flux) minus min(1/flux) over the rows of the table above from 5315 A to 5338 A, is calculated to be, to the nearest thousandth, 0.091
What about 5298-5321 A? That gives 0.113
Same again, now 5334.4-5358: 0.089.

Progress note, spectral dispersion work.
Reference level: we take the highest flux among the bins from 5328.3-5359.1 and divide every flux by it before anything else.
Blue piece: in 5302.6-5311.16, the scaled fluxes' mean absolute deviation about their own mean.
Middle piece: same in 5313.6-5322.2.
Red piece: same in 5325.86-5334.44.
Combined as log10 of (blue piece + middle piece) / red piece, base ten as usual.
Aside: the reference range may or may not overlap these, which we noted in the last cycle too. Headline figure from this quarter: 0.432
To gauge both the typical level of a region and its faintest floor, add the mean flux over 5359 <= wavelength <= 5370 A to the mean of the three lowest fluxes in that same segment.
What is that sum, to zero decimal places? 68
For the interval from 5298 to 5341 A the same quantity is 65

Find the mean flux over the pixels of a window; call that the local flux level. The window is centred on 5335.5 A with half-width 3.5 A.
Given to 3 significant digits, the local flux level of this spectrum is 37.4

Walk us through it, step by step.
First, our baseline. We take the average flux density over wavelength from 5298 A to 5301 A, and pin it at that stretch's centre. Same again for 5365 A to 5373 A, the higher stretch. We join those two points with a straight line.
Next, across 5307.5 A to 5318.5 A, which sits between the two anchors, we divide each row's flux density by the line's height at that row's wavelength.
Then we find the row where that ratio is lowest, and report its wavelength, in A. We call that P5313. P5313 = 5310.55 A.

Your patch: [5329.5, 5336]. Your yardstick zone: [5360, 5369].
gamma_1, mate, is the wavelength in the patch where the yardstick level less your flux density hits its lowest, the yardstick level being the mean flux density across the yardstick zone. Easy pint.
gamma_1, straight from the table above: 5335.06 A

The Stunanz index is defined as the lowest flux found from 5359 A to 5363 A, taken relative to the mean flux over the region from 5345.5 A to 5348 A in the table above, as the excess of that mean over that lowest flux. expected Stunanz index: -0.8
